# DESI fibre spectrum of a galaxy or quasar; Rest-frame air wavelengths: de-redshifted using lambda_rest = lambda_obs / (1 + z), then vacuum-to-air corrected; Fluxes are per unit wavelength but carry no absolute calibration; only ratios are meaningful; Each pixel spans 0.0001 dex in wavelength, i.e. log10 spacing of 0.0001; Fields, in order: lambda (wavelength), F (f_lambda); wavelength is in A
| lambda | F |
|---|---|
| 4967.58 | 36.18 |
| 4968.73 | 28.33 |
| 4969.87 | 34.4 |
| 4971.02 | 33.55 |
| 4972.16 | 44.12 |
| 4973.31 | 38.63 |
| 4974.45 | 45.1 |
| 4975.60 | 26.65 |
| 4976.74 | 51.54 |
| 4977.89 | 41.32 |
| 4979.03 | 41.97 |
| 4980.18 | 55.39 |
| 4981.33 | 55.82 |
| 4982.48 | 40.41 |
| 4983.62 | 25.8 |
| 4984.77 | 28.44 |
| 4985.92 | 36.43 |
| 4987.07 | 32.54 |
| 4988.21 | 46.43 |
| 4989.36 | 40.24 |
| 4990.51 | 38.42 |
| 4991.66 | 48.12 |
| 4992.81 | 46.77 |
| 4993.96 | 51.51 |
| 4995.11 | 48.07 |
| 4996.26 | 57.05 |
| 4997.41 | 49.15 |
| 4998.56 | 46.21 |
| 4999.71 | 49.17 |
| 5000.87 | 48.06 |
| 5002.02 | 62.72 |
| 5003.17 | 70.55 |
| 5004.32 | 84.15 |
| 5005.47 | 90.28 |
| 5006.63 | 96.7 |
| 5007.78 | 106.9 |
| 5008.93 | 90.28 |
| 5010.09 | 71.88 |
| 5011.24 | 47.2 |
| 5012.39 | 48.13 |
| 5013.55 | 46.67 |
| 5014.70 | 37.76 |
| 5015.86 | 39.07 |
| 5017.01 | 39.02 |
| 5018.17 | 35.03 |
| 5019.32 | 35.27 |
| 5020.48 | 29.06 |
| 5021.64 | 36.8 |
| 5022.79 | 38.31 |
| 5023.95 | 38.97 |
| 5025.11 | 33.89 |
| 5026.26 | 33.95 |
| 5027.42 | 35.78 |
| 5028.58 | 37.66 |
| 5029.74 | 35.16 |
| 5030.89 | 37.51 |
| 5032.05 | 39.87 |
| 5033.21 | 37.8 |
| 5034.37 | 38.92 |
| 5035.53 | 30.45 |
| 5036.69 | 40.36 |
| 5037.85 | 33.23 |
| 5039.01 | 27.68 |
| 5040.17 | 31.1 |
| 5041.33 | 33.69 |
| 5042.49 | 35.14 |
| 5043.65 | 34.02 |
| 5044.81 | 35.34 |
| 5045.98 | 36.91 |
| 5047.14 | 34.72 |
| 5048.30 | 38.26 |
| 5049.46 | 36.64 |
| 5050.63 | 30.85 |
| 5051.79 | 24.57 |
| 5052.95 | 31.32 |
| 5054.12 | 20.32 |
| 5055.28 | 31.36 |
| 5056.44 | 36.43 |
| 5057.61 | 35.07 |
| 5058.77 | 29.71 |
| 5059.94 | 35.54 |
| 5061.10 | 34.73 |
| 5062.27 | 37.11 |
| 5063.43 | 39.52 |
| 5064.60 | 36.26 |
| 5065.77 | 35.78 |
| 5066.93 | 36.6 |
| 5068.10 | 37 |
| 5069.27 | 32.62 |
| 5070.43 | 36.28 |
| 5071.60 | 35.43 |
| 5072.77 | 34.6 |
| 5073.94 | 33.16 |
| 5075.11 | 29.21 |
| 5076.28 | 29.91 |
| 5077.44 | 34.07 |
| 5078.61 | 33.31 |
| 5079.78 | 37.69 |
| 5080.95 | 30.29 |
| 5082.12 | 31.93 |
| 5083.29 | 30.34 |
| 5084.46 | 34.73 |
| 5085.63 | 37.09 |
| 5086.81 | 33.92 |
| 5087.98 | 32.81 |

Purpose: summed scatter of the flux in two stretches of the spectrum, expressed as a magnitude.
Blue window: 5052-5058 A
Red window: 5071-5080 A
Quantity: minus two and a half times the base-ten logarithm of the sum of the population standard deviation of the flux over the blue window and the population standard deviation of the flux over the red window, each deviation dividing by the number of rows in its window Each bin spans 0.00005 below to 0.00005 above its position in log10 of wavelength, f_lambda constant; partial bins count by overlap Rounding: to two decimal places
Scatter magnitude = -2.29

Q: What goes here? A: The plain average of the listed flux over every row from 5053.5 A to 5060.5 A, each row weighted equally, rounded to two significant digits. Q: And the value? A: 31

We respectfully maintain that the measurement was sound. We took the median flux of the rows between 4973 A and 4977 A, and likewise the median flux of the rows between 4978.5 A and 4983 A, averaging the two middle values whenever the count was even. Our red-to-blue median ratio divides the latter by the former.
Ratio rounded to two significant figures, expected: 1.2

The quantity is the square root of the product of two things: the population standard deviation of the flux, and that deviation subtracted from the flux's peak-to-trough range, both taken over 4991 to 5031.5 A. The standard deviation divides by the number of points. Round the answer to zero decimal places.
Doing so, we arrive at 34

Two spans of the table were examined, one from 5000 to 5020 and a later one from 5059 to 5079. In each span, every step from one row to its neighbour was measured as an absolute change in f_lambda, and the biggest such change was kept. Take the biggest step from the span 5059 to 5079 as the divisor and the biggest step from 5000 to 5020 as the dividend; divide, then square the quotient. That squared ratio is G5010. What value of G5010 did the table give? 32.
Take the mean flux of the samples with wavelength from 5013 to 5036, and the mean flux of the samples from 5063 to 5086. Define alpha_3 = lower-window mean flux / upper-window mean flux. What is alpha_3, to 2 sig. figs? 1.1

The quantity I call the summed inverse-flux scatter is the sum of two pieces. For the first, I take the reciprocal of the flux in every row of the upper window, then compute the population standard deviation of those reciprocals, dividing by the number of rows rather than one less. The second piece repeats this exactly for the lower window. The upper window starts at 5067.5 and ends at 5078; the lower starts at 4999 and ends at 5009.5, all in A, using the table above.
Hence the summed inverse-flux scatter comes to 0.0064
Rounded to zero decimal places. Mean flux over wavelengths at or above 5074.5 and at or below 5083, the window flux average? 32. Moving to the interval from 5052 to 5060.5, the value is 31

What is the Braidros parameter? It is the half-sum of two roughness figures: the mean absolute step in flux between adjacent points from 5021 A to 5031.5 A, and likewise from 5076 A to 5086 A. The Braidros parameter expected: 2.7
